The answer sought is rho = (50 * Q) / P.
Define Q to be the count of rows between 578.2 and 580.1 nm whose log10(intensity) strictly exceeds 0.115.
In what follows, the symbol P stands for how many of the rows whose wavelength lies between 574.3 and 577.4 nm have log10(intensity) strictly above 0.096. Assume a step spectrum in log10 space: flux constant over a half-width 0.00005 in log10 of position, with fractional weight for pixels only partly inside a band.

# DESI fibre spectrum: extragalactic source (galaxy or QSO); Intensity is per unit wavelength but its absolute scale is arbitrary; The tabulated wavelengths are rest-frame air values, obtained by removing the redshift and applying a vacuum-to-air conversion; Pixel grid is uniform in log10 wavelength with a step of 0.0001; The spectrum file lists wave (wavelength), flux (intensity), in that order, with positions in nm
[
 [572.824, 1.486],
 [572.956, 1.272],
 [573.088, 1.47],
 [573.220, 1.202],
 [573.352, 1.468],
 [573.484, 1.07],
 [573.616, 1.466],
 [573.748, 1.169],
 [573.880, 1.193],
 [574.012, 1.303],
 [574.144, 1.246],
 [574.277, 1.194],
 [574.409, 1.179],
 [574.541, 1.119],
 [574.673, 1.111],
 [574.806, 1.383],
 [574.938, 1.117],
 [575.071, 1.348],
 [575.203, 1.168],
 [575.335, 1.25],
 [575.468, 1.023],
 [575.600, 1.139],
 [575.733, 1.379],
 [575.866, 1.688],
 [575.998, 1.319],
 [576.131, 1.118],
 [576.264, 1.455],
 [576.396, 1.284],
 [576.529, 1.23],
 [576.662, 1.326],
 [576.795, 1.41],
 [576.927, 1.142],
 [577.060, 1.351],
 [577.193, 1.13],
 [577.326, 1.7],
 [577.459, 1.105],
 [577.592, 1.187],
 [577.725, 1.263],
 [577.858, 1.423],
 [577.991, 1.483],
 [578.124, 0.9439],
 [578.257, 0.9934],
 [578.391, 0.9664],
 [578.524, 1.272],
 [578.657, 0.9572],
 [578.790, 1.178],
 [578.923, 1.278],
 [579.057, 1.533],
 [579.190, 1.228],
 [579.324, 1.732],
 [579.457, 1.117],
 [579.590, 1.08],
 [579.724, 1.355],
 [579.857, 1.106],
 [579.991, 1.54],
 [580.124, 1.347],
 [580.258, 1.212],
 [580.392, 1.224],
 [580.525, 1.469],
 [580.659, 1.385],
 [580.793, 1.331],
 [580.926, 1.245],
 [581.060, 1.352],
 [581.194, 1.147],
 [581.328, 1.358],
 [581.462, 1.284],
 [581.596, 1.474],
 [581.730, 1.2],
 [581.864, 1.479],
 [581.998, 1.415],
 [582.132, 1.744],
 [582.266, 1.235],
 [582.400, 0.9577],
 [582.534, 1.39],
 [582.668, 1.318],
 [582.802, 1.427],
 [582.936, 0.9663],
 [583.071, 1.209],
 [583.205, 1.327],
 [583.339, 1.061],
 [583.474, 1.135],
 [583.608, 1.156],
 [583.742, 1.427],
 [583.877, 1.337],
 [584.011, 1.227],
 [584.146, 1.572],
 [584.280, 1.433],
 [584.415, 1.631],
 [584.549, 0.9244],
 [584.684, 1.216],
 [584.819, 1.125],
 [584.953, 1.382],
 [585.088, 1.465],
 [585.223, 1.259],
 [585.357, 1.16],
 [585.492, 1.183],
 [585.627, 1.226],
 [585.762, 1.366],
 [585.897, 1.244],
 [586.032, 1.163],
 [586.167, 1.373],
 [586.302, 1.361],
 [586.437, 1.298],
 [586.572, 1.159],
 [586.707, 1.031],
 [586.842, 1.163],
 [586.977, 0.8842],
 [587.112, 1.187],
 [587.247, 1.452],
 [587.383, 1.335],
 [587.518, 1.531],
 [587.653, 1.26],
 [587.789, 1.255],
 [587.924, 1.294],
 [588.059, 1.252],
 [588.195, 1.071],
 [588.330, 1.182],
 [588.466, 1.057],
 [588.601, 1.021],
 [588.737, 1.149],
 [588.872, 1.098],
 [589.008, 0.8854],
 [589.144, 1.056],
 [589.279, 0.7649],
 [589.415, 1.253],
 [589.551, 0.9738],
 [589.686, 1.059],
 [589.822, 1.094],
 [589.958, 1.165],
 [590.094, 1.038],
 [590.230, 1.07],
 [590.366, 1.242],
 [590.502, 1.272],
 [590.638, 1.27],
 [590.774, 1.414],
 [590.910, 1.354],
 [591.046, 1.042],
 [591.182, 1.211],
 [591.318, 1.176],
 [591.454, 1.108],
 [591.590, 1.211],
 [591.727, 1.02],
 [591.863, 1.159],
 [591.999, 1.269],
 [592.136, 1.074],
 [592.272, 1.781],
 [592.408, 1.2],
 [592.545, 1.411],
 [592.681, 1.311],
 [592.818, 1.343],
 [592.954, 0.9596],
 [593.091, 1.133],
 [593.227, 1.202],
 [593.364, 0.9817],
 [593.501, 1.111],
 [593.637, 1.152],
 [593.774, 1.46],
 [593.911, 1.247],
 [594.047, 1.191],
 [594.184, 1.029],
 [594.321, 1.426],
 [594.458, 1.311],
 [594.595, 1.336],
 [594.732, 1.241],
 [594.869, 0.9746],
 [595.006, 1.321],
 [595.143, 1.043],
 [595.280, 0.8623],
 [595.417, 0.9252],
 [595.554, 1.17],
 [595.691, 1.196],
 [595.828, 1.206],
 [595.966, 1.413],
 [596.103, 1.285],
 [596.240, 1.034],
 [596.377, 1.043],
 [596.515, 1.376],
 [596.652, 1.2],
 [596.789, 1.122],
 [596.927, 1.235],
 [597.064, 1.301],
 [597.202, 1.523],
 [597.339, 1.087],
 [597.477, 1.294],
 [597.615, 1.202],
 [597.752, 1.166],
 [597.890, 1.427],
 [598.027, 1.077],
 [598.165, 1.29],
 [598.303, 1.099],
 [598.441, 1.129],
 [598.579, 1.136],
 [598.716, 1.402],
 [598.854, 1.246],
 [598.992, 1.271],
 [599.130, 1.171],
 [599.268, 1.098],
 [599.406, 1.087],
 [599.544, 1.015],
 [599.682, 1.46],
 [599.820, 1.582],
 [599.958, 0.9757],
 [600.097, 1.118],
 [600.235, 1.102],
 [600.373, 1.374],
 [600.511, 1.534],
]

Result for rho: 17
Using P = 12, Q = 4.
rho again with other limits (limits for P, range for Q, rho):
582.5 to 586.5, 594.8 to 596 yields 6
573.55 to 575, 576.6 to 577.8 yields 67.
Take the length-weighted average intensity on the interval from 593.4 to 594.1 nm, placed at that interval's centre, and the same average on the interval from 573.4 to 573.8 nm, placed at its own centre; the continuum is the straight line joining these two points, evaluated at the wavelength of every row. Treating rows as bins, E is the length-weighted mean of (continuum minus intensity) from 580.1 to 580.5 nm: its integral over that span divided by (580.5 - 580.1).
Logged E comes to -0.03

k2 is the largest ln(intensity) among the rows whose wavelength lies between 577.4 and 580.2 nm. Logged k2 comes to 0.55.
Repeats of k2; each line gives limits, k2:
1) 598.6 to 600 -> 0.46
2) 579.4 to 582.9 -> 0.56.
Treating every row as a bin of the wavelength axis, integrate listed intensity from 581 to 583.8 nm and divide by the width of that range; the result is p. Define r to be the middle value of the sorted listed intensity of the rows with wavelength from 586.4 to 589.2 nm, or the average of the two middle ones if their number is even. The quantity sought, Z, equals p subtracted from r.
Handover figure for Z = -0.13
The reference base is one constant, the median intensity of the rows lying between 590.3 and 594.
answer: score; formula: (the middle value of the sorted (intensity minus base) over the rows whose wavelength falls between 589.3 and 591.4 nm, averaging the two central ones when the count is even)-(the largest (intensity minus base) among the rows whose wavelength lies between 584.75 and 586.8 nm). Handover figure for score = -0.29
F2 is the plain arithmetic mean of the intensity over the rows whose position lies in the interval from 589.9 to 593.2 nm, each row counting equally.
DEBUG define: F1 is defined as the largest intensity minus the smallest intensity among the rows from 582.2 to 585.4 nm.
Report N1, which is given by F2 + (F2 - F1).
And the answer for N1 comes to 1.73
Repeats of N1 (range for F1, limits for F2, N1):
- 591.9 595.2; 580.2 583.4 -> 1.78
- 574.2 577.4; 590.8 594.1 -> 1.75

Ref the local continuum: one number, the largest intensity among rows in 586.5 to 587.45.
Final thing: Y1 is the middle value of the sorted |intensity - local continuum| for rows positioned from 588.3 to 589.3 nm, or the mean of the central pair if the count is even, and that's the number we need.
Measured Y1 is 0.40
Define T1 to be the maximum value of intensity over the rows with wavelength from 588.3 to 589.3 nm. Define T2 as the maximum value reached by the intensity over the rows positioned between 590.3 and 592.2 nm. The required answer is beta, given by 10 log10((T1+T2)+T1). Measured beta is 5.8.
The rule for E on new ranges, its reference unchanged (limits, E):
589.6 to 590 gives 0.13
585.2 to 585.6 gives 0.04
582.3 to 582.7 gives 0.02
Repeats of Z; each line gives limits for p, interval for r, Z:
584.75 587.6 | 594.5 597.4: -0.05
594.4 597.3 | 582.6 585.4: 0.06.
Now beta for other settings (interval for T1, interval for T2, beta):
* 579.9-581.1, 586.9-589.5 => 6.6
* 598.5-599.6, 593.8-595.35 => 6.3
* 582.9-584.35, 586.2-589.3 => 6.7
